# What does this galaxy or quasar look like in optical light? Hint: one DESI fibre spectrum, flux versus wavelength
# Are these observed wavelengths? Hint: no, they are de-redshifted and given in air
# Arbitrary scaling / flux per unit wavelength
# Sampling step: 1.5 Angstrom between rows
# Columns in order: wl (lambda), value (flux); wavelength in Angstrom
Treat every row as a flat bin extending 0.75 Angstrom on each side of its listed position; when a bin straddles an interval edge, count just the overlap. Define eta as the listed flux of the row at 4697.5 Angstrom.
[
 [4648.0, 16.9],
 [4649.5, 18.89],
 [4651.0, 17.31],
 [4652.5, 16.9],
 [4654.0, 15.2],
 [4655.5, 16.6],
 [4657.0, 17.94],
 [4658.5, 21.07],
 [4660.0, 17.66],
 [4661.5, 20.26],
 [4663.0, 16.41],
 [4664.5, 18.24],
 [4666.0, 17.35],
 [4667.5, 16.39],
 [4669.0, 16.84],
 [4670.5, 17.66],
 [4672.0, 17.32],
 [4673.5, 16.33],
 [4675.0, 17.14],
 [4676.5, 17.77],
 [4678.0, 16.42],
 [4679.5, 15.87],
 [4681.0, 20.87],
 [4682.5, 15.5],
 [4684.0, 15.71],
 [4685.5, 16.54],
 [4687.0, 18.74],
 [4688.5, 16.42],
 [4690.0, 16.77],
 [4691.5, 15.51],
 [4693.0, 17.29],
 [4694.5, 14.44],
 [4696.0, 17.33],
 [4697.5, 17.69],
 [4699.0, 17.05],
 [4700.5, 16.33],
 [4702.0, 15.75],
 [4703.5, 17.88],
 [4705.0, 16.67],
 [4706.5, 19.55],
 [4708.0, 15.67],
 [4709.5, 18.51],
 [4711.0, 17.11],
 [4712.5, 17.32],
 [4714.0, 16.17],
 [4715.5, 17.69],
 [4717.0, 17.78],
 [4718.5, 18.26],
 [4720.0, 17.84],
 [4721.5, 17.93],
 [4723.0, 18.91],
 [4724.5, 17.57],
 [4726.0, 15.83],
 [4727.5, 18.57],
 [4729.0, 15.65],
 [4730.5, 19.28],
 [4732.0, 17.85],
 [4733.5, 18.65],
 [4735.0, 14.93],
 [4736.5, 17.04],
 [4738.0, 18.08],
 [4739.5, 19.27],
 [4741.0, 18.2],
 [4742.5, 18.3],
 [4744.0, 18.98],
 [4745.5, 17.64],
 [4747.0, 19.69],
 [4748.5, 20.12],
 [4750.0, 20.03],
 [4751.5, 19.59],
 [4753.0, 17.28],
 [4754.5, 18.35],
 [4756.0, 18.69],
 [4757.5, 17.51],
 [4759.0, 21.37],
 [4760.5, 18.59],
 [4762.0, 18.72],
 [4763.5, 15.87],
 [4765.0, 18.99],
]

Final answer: 17.69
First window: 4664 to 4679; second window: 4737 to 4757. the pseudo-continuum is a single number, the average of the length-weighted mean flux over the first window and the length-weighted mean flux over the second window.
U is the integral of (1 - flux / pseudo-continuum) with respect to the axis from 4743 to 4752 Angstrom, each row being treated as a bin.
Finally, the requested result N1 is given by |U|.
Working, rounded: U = -0.7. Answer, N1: 0.69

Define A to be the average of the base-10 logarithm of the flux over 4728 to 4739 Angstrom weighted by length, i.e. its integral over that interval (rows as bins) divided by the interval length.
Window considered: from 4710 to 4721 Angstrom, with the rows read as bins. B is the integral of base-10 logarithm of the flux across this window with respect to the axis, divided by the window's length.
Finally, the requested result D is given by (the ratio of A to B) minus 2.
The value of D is -1.00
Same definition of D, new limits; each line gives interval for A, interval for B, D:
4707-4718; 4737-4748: -1.03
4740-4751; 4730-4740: -0.98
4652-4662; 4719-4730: -0.99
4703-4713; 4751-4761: -1.02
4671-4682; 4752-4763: -1.02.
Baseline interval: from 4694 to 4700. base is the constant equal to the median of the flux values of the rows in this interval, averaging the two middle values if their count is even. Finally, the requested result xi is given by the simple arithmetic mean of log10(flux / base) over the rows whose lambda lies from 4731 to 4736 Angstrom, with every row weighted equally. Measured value 0.00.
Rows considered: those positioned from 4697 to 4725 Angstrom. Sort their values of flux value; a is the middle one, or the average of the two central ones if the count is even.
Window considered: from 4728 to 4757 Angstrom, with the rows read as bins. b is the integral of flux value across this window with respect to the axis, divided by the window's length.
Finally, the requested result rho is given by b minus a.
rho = 0.6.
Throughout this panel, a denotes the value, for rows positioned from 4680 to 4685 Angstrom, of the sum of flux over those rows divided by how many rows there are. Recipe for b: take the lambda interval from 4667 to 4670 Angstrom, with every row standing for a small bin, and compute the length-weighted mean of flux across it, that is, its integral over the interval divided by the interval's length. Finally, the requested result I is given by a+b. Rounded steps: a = 17.4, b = 16.7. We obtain 34.1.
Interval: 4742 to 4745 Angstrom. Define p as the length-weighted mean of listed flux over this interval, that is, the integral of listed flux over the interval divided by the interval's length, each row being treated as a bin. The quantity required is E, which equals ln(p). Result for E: 2.92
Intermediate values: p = 18.6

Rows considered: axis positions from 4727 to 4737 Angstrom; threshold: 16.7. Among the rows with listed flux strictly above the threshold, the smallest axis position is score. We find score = 4727.5 Angstrom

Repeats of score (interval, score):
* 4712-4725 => 4712.5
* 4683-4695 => 4687.0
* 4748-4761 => 4748.5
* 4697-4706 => 4697.5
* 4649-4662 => 4649.5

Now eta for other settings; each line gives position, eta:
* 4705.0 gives 16.67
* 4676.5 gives 17.77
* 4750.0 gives 20.03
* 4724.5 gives 17.57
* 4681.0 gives 20.87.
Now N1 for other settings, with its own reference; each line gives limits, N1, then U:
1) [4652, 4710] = 2.47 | 2.5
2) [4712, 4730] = 0.44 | 0.4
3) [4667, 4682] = 0.57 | 0.6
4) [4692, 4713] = 1.06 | 1.1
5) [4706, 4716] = 0.31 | 0.3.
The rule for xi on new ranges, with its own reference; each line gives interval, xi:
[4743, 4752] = 0.05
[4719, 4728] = 0.01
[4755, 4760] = 0.05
